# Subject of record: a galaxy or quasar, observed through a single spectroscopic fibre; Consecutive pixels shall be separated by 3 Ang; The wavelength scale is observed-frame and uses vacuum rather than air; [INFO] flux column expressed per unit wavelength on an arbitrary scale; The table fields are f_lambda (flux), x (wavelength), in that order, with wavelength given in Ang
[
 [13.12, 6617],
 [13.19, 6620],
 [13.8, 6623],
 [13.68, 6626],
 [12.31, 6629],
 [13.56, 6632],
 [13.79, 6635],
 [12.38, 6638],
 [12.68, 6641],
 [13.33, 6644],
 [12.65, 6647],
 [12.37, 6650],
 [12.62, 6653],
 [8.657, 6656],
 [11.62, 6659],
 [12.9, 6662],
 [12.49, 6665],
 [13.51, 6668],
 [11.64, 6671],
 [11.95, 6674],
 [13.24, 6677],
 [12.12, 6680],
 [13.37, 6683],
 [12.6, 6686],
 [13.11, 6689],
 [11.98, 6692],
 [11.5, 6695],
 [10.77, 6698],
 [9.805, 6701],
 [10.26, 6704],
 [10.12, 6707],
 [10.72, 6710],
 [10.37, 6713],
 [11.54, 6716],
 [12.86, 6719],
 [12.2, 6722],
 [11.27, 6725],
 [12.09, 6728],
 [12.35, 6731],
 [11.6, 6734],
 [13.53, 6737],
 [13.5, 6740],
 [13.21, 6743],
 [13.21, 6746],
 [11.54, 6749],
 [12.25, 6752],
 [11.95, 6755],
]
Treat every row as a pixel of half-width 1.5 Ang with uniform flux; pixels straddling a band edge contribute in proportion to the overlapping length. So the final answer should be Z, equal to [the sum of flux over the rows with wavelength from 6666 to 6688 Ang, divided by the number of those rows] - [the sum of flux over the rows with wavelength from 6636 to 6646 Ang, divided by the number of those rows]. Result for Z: -0.2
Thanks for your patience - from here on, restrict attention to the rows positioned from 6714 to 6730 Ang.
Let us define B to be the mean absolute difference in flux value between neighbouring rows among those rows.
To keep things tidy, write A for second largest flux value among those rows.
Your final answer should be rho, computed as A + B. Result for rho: 13.1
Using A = 12.2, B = 0.93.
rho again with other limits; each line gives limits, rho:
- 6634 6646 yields 14.1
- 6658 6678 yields 14.3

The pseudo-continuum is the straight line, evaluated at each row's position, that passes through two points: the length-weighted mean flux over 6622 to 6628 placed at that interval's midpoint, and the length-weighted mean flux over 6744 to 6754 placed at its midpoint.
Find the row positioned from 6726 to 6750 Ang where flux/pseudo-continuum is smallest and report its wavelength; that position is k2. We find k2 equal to 6734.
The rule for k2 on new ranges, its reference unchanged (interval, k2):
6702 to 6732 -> 6707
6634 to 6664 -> 6656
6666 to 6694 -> 6671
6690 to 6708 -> 6701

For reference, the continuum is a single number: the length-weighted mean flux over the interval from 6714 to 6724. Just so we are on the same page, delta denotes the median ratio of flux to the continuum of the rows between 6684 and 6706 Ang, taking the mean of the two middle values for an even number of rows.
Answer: 0.953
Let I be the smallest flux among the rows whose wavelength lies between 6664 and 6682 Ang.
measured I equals 11.64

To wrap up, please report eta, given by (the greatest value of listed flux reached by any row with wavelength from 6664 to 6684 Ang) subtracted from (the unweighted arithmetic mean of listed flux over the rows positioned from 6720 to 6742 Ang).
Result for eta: -1.1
